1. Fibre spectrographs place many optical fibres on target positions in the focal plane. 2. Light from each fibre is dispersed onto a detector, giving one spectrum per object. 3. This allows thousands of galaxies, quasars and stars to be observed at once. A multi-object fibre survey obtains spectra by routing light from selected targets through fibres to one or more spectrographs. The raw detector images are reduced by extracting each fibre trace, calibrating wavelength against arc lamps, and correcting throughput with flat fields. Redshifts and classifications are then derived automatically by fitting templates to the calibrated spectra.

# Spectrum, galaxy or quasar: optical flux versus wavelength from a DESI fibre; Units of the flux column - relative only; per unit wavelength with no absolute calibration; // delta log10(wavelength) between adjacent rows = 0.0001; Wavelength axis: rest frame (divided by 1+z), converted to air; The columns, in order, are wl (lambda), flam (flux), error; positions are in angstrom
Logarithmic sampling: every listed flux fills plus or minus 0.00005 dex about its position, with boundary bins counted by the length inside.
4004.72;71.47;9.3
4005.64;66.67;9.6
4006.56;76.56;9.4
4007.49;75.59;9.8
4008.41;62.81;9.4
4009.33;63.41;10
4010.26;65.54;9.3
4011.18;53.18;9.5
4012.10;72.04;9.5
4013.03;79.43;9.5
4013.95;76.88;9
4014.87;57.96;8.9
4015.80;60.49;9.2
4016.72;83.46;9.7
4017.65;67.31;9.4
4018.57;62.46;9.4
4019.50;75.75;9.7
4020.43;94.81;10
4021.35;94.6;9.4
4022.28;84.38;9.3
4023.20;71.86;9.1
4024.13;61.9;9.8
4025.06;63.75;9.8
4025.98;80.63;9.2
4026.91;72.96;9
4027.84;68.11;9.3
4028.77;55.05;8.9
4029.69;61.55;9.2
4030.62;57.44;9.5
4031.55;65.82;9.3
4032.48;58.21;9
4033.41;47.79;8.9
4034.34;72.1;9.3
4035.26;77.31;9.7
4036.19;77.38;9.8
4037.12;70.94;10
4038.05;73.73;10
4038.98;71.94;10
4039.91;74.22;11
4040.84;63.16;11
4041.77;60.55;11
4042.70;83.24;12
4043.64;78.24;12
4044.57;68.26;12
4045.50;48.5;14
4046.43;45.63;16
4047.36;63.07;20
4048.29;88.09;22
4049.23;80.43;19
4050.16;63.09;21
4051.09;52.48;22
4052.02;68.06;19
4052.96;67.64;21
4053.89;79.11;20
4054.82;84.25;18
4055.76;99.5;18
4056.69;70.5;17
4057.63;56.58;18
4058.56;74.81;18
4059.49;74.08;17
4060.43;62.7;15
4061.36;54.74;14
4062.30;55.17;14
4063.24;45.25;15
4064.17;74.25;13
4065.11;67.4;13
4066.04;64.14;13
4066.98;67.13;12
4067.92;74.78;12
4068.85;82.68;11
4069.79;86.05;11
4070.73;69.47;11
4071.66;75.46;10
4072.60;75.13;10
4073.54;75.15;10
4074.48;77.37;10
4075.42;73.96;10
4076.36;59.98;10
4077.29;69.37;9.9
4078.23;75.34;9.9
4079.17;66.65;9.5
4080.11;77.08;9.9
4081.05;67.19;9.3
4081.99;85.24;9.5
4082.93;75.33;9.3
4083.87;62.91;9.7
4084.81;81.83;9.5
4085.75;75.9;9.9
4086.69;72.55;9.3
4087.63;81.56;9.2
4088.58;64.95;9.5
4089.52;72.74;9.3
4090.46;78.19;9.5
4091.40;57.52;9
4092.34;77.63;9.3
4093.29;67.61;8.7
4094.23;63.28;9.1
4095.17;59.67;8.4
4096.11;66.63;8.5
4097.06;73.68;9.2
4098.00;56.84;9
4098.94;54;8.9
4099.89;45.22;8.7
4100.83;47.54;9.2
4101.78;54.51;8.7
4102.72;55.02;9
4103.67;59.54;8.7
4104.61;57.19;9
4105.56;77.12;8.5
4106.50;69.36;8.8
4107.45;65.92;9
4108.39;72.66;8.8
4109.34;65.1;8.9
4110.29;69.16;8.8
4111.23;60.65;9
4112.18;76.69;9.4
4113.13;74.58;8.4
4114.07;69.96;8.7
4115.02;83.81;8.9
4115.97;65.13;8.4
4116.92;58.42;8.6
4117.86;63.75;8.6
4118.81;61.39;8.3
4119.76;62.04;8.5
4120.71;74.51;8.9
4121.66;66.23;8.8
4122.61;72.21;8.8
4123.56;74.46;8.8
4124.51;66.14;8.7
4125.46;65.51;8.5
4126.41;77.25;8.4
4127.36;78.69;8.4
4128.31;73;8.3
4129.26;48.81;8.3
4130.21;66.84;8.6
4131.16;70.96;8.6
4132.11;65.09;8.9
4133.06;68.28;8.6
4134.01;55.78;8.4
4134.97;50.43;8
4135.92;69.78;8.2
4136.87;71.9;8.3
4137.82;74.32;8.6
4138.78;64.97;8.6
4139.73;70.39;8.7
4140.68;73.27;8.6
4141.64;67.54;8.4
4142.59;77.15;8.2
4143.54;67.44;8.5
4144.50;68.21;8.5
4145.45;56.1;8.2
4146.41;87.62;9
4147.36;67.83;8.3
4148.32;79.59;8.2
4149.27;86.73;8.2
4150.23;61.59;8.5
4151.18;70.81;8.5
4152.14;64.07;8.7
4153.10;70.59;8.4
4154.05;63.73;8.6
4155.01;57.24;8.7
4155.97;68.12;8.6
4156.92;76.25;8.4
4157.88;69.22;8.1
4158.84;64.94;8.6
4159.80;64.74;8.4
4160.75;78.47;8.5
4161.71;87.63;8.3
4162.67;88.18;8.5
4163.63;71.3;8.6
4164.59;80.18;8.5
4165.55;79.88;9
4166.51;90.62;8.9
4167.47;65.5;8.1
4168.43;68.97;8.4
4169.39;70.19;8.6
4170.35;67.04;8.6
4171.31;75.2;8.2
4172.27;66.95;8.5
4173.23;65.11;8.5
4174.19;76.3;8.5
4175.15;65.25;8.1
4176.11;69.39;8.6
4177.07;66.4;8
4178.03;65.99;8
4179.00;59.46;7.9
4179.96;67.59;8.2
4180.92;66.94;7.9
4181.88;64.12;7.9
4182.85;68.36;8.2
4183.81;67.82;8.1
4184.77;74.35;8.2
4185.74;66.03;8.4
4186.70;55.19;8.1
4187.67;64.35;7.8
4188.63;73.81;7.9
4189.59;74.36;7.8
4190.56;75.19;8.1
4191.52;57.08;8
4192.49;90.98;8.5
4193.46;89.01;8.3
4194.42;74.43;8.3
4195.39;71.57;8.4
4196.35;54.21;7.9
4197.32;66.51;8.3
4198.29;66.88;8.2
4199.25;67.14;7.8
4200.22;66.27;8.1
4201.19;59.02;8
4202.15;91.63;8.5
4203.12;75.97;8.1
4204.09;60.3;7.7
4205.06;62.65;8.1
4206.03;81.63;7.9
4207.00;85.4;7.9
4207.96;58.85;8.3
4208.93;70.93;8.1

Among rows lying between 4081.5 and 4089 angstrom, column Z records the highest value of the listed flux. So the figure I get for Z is 85.24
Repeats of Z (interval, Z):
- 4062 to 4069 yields 82.68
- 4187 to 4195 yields 90.98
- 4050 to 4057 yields 99.5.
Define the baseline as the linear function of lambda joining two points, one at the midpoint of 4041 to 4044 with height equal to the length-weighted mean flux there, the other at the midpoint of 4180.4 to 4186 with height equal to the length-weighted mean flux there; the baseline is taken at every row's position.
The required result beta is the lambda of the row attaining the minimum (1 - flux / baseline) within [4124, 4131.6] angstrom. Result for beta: 4127.36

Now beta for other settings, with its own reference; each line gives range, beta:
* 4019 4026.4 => 4020.43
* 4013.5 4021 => 4020.43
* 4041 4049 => 4048.29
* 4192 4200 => 4192.49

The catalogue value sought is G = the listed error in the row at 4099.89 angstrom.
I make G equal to 8.7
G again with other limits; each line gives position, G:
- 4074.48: 10.0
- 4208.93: 8.1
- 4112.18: 9.4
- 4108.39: 8.8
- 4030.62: 9.5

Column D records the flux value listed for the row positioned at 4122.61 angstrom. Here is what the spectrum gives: 72.21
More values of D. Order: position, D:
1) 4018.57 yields 62.46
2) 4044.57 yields 68.26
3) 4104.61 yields 57.19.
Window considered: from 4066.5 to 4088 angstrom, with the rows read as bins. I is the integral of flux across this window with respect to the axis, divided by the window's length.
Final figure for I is 74.2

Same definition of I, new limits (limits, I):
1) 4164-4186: 69.9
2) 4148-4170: 72.9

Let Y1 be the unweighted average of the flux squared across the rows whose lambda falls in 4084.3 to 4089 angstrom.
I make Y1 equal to 5718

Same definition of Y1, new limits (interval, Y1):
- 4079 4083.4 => 5568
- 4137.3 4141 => 5017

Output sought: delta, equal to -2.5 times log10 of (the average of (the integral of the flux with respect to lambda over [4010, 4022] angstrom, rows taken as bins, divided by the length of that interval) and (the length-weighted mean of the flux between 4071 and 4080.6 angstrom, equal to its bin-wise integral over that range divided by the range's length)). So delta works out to -4.65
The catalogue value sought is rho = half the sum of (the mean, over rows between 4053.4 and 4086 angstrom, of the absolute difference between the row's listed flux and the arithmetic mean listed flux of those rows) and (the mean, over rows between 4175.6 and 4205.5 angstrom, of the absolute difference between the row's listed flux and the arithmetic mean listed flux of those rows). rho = 7.3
